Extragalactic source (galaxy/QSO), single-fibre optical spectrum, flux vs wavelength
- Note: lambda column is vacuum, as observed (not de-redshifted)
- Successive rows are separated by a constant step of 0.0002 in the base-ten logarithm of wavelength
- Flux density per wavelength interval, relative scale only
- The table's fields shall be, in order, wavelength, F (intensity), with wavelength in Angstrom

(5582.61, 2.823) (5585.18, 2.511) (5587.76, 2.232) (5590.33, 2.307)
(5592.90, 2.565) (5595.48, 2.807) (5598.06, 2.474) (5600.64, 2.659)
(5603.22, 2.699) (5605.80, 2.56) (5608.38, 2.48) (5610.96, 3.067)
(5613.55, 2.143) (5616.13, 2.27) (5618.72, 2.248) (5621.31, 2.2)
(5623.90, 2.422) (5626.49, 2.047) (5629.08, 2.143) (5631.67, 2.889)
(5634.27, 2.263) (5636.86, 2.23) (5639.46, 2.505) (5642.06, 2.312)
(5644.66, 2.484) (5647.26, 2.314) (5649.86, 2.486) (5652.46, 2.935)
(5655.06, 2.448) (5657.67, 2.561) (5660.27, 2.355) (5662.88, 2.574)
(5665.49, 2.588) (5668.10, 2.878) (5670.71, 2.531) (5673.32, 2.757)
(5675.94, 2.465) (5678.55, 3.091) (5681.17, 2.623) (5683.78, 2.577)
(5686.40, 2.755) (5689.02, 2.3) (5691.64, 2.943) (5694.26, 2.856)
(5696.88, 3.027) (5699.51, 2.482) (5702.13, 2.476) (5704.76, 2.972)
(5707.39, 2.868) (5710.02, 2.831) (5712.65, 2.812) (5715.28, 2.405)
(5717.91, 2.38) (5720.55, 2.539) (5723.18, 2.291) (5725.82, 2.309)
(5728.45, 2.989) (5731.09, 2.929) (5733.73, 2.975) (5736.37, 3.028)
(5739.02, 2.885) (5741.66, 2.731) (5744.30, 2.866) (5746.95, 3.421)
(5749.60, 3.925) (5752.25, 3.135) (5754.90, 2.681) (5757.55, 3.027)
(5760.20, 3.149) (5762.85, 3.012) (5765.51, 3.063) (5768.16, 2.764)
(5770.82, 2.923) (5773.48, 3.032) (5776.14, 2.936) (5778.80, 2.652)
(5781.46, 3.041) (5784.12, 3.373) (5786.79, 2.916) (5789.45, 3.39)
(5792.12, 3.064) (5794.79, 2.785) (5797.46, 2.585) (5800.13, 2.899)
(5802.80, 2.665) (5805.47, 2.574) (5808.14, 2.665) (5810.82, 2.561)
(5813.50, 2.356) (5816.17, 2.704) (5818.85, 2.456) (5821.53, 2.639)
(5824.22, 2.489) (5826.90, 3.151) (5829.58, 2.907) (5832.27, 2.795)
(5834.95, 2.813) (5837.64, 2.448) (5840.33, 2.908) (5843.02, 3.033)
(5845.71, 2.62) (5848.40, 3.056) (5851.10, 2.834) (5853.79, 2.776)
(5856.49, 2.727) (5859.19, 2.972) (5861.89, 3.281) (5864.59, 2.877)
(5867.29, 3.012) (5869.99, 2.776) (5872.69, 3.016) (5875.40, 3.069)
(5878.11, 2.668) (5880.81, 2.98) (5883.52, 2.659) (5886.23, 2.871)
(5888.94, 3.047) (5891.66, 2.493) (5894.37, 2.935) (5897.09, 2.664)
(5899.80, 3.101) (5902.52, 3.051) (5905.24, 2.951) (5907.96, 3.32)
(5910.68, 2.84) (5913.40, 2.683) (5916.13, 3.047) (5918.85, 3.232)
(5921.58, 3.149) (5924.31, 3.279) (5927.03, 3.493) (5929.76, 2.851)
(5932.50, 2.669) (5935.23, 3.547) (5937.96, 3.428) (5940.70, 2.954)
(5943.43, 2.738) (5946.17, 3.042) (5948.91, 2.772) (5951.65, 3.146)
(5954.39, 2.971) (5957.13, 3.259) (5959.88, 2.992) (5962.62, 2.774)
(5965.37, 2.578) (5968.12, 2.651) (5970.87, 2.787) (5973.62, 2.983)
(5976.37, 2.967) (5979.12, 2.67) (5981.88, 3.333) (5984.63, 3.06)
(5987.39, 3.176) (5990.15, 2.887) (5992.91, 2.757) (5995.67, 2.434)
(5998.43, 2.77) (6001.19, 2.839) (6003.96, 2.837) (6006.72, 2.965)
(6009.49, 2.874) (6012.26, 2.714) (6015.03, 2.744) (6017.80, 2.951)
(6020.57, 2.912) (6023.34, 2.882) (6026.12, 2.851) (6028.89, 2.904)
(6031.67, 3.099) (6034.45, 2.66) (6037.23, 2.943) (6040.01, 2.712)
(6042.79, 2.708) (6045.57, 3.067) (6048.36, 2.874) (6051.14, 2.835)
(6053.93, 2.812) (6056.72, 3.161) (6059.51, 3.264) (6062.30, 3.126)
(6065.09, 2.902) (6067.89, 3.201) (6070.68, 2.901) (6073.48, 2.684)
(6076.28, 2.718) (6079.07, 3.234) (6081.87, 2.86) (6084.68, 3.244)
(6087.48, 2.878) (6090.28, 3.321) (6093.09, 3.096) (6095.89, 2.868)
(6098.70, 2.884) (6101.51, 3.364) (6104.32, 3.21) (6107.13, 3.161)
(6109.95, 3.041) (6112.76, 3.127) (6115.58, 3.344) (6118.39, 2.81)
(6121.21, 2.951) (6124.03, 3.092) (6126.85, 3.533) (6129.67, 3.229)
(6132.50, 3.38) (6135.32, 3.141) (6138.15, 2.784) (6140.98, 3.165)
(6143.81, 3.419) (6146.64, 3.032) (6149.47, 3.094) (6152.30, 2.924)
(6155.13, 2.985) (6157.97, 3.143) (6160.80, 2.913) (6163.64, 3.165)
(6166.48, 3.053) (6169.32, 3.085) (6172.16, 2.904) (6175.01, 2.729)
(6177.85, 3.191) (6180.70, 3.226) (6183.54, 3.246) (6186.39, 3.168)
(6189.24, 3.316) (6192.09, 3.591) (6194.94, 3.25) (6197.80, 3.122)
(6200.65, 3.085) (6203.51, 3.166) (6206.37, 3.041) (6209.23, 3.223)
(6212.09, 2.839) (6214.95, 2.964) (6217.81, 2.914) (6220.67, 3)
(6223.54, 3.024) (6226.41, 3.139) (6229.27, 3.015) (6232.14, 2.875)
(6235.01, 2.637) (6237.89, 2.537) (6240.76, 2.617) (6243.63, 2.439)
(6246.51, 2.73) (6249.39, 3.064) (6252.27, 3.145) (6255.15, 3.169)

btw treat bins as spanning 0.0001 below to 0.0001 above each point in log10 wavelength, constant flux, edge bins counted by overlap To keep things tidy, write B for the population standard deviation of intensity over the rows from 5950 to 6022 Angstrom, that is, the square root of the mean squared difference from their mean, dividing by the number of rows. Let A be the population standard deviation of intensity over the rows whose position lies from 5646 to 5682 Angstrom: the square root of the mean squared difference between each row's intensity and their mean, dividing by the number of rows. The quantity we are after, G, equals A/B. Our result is 1.06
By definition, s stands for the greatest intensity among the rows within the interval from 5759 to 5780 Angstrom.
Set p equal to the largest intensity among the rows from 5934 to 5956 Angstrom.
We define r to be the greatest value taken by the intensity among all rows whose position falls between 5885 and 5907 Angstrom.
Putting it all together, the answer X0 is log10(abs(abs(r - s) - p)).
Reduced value 0.544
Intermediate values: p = 3.547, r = 3.101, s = 3.149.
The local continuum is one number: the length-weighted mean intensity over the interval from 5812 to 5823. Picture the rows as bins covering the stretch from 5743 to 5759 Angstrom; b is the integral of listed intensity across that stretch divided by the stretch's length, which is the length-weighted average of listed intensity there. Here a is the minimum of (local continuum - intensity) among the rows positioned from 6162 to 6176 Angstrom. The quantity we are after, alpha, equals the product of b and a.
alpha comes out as -2.0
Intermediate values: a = -0.63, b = 3.17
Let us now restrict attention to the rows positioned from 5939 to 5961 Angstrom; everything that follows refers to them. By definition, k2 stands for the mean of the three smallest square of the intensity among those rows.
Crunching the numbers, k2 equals 8.0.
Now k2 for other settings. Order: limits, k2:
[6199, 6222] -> 8.4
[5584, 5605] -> 5.5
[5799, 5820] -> 6.0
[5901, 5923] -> 8.0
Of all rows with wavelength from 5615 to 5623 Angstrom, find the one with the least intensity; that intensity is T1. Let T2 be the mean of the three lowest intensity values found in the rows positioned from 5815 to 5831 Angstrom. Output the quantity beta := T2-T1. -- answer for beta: 0.33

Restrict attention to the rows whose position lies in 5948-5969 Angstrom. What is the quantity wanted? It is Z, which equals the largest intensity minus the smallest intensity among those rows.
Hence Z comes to 0.68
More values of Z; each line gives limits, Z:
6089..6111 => 0.50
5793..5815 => 0.54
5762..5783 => 0.41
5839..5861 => 0.44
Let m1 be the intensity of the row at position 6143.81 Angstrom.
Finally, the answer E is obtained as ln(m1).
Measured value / 1.23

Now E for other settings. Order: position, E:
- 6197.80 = 1.14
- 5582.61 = 1.04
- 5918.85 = 1.17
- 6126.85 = 1.26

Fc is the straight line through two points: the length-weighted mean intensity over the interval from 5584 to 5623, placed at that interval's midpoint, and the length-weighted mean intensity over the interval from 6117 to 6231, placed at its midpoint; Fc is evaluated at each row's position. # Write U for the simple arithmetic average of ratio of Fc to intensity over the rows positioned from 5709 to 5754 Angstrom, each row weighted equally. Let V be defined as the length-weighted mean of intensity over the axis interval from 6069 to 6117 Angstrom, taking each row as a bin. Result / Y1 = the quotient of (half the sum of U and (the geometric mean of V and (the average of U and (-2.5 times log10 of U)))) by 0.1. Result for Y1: 10.9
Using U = 0.94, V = 3.06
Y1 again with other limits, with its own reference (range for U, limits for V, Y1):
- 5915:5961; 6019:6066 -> 10.7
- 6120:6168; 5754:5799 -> 11.0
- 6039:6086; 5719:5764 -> 11.1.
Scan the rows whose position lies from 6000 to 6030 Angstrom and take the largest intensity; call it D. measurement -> 2.965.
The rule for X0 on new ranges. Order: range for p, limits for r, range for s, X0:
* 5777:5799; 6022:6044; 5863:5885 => 0.526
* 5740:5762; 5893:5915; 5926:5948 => 0.568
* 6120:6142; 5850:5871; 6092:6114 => 0.538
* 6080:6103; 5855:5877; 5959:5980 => 0.488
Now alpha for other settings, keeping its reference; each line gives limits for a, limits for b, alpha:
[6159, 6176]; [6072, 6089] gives -1.8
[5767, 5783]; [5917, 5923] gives -1.6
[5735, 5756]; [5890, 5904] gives -4.0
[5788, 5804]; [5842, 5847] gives -2.4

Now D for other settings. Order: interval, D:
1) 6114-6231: 3.591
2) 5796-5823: 2.899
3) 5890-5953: 3.547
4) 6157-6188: 3.246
